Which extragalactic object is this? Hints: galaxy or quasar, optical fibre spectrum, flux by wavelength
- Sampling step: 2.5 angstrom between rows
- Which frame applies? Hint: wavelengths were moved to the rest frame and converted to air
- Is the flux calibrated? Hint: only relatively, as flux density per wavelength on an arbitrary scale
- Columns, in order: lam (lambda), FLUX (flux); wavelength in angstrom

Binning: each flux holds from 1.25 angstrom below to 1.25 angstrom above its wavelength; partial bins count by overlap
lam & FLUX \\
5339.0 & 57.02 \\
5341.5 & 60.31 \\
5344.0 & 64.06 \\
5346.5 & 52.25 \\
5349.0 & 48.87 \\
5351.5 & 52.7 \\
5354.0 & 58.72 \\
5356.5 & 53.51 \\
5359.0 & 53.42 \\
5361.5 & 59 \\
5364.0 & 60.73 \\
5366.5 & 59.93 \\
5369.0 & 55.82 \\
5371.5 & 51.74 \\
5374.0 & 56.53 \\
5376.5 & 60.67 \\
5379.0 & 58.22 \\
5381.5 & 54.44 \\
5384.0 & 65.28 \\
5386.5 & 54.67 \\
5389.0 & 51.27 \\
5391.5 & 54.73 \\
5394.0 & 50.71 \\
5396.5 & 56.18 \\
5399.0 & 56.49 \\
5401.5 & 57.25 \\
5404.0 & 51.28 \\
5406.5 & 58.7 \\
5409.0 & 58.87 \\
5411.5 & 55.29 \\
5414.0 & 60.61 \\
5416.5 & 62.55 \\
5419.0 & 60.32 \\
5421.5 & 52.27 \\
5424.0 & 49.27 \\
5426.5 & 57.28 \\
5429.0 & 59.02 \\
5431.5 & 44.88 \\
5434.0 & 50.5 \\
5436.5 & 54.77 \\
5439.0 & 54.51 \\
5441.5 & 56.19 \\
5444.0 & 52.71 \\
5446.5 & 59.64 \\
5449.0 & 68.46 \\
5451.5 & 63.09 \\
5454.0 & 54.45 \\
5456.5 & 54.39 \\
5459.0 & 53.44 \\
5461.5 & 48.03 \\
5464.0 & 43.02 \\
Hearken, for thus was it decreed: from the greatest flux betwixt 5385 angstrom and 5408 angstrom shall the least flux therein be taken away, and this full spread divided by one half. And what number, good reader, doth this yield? 16.0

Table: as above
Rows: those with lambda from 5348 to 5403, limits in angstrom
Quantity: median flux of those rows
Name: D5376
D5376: 56.0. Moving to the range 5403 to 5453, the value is 56.7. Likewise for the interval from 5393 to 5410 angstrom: 56.5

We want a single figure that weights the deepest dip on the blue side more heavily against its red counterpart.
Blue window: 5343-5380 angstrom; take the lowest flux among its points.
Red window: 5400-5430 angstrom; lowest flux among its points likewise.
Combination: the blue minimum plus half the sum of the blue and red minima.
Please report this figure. 98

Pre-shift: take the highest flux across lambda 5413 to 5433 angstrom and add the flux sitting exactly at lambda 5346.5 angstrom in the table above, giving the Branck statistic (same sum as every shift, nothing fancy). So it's 115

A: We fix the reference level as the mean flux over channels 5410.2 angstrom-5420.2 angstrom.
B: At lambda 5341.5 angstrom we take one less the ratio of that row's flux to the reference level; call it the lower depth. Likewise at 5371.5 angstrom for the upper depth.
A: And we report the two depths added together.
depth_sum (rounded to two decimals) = 0.12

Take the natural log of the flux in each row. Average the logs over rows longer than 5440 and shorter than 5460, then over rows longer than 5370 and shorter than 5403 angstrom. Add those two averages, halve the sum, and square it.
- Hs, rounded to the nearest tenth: 16.3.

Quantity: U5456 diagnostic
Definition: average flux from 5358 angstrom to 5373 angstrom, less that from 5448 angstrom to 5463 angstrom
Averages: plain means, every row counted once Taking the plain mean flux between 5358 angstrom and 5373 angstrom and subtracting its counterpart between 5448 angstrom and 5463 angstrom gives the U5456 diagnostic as 0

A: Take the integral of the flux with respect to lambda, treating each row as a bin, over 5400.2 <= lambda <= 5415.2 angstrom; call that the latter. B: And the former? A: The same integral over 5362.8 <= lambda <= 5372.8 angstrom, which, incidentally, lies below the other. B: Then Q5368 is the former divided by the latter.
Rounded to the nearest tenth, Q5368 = 0.7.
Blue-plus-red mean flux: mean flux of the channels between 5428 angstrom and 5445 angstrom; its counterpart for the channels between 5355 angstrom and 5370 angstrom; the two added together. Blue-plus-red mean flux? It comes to 110.3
